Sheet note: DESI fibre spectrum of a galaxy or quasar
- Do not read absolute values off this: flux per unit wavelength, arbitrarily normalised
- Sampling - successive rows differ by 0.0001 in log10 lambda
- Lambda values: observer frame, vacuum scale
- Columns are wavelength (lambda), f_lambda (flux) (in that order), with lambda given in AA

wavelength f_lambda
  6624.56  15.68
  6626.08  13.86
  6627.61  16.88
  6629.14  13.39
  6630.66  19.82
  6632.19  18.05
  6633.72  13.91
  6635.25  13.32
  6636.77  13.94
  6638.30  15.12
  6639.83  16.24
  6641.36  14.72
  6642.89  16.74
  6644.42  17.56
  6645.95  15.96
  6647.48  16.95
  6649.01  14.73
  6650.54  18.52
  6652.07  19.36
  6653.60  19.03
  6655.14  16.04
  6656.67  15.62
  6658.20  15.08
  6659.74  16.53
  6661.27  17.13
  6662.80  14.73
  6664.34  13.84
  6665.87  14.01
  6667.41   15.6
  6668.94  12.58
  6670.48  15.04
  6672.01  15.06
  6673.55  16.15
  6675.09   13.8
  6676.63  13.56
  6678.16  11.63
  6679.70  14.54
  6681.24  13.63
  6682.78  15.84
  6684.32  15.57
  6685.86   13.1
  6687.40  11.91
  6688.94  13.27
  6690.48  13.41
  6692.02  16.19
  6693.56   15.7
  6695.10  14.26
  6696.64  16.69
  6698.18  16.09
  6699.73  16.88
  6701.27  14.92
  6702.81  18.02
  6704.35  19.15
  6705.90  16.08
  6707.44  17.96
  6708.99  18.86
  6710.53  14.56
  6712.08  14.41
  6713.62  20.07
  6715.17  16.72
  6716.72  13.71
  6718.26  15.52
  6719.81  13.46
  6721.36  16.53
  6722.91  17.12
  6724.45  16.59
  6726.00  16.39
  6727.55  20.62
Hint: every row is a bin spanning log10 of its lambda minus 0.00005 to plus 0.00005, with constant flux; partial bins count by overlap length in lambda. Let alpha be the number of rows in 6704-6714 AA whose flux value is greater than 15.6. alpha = 5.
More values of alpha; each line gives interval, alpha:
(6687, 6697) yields 3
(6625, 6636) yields 3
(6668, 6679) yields 1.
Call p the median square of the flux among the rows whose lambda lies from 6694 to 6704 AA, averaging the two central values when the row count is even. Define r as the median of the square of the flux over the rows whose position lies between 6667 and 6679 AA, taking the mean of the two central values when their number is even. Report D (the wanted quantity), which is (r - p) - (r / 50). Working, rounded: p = 269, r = 208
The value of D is -65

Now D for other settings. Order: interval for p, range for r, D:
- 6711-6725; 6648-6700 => -51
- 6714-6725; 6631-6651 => -24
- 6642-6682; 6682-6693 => -59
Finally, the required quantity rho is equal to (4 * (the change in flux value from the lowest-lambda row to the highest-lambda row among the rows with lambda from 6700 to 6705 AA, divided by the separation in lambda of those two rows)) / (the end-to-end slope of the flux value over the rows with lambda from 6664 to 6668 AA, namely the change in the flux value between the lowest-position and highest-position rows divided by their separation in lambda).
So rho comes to 9.6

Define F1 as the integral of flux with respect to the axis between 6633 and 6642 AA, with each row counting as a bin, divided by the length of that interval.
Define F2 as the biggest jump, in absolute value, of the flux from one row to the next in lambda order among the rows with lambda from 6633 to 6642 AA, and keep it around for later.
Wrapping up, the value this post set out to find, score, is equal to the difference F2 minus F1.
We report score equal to -13.0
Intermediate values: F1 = 14.5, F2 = 1.52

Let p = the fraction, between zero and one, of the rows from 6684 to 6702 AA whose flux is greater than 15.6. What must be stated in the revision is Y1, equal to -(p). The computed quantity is -0.4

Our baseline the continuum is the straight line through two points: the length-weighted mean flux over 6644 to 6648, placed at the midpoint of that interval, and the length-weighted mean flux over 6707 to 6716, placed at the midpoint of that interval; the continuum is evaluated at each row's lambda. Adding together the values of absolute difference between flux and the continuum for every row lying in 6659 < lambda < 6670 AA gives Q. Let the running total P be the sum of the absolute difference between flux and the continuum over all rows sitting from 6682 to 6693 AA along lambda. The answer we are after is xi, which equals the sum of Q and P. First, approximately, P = 19.2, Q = 14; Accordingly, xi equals 33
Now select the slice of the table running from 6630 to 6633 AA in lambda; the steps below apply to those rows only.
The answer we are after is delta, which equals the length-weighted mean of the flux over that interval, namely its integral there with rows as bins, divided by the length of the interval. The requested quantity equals 18.8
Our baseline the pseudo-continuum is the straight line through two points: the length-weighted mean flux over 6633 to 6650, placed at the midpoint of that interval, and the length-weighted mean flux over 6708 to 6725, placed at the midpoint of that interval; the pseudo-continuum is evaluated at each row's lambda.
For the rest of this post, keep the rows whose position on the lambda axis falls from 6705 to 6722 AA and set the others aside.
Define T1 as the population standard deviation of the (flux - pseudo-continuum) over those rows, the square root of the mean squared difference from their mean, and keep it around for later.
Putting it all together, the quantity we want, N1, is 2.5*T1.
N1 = 5.13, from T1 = 2.05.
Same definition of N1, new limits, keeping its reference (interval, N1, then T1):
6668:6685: 3.35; 1.34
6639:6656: 3.73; 1.49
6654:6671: 3.16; 1.26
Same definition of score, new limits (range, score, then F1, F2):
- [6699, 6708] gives -14.1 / 17.2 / 3.10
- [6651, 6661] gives -14.0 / 17.0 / 2.99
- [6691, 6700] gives -13.4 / 15.8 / 2.43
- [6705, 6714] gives -11.2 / 16.9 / 5.66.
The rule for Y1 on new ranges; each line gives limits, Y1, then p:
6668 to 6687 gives -0.2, 0.17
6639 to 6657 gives -0.8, 0.83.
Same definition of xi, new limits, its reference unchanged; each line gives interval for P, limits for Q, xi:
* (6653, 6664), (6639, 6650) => 15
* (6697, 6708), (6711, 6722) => 23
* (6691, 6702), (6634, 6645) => 19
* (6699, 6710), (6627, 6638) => 26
